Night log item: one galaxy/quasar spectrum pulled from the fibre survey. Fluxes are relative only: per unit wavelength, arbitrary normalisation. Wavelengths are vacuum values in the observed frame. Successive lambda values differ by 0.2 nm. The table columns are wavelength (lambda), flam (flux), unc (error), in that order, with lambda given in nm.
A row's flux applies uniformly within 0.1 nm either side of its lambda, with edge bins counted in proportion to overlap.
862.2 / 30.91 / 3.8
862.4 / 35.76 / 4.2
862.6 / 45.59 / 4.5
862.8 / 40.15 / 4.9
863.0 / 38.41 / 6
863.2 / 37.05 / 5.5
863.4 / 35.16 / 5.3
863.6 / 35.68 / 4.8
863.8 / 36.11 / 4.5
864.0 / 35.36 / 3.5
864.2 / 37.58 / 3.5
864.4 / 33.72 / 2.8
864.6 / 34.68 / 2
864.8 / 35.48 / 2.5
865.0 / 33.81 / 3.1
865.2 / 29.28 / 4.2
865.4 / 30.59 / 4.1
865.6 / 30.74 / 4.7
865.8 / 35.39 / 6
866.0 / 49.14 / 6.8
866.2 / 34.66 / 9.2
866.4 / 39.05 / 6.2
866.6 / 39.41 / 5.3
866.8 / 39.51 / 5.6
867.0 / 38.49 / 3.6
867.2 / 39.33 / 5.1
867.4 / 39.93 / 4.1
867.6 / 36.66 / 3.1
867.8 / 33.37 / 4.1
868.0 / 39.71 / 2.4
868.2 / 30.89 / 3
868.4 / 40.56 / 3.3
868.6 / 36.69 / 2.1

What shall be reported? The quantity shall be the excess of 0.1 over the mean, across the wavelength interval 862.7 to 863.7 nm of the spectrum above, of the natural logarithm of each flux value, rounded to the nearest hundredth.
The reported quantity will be -3.52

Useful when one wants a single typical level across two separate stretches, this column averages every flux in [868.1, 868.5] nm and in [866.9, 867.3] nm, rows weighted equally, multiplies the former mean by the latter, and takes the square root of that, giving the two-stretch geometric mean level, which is 37.3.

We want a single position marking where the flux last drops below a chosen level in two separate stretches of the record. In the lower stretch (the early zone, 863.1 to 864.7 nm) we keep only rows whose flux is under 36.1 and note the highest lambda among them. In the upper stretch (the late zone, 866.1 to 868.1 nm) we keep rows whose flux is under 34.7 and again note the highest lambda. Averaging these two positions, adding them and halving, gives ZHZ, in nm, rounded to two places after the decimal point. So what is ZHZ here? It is 866.20 nm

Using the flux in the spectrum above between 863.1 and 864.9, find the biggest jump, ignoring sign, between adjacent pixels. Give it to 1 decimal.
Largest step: 3.9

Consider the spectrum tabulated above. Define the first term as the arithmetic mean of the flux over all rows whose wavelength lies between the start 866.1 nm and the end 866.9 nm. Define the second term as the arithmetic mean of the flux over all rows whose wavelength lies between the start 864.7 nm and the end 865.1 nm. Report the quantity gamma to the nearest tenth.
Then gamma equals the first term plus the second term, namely 72.8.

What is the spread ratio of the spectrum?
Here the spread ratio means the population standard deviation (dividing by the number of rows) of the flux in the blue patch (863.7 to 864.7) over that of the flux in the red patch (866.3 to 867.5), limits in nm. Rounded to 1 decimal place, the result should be 3.0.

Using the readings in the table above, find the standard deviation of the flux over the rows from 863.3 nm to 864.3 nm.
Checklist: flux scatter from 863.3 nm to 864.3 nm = 1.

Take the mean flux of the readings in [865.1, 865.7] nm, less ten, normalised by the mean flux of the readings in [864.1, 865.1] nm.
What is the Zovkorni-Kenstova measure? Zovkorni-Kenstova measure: 0.58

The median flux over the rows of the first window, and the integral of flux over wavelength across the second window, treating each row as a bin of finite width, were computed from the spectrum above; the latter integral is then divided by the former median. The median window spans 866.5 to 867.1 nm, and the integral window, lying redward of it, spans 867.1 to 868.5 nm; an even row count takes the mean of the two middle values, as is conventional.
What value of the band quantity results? 1.32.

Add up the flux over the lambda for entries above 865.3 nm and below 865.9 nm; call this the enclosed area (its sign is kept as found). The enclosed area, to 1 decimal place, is 19.3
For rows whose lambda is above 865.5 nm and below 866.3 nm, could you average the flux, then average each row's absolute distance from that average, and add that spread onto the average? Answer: 43.3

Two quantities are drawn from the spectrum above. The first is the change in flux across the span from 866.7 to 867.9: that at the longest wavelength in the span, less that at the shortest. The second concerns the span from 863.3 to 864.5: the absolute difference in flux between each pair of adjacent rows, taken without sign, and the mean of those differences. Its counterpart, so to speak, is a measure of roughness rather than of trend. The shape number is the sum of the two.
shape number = -4.6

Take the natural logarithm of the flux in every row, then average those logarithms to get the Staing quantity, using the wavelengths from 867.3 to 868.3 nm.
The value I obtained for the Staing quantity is 3.582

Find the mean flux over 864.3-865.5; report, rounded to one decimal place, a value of 32.9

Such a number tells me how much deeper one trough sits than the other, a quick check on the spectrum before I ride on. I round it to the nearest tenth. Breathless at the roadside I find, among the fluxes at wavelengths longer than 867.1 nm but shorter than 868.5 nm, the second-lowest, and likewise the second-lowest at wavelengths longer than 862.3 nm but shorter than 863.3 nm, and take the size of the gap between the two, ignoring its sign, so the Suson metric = 3.7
